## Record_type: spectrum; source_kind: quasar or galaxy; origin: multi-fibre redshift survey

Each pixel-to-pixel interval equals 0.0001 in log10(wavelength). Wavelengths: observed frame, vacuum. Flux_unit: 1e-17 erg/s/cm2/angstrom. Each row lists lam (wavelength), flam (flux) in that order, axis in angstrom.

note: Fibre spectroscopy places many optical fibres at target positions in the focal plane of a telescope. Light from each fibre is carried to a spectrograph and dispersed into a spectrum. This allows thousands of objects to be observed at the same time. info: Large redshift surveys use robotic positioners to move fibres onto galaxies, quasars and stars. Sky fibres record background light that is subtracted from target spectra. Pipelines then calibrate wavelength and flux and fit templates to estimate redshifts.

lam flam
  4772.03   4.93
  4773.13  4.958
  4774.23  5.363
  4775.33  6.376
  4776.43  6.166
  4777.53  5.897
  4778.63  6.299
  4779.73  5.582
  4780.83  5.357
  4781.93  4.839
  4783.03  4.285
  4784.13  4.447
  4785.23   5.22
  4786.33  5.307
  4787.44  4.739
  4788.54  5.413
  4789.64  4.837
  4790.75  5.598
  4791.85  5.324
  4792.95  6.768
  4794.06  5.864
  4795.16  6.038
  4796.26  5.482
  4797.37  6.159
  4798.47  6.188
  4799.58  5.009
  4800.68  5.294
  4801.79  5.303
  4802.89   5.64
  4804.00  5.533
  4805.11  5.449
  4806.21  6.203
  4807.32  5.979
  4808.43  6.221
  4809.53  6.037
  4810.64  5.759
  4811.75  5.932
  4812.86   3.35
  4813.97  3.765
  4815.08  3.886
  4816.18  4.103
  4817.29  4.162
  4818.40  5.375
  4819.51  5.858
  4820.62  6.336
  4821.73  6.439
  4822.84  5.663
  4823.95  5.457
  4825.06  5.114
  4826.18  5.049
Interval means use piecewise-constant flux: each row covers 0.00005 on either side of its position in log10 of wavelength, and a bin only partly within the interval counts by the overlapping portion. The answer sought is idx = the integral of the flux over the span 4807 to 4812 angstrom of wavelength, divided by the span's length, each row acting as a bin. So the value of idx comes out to 6.0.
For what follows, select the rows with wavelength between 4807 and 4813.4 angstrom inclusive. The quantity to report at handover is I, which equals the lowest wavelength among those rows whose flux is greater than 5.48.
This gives 4807.32 angstrom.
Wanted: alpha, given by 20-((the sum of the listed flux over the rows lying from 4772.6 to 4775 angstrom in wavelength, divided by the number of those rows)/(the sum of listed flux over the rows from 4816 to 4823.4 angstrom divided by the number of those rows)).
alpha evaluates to 19.0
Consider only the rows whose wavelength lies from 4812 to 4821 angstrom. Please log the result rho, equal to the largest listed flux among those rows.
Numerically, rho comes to 6.336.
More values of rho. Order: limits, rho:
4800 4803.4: 5.64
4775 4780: 6.376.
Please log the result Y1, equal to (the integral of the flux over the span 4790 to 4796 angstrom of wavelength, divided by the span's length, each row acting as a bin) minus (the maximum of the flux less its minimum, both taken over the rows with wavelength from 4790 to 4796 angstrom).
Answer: 4.4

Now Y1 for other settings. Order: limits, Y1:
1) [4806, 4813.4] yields 2.7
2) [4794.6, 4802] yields 4.5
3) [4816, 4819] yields 3.3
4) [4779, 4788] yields 3.7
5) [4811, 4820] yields 2.0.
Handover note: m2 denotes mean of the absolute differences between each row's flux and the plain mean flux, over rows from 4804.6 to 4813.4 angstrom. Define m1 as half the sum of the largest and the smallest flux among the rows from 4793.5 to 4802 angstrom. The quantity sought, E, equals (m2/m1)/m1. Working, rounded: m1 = 5.6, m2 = 0.61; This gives 0.0194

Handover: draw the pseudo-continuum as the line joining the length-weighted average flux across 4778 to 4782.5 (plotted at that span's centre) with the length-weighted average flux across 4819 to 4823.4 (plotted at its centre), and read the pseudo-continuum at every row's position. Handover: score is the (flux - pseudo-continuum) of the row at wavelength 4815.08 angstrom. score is -2.11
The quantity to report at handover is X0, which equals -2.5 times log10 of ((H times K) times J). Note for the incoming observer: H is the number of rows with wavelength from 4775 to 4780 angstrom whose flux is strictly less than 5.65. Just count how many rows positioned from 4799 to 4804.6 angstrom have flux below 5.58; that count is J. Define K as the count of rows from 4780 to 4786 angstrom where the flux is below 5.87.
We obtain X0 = -3.25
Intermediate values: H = 1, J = 4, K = 5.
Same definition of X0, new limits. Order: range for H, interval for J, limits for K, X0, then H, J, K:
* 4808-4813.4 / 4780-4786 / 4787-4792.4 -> -3.49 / 1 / 5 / 5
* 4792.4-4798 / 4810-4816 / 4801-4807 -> -2.70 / 1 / 3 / 4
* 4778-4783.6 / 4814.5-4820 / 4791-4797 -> -4.20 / 4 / 4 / 3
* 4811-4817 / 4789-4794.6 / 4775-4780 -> -2.26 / 4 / 2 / 1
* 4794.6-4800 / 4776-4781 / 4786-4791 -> -2.50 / 2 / 1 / 5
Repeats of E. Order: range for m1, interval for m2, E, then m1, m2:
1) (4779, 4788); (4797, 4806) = 0.0131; 4.9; 0.32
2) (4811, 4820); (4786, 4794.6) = 0.0207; 4.6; 0.45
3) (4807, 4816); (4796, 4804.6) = 0.0137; 4.8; 0.31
